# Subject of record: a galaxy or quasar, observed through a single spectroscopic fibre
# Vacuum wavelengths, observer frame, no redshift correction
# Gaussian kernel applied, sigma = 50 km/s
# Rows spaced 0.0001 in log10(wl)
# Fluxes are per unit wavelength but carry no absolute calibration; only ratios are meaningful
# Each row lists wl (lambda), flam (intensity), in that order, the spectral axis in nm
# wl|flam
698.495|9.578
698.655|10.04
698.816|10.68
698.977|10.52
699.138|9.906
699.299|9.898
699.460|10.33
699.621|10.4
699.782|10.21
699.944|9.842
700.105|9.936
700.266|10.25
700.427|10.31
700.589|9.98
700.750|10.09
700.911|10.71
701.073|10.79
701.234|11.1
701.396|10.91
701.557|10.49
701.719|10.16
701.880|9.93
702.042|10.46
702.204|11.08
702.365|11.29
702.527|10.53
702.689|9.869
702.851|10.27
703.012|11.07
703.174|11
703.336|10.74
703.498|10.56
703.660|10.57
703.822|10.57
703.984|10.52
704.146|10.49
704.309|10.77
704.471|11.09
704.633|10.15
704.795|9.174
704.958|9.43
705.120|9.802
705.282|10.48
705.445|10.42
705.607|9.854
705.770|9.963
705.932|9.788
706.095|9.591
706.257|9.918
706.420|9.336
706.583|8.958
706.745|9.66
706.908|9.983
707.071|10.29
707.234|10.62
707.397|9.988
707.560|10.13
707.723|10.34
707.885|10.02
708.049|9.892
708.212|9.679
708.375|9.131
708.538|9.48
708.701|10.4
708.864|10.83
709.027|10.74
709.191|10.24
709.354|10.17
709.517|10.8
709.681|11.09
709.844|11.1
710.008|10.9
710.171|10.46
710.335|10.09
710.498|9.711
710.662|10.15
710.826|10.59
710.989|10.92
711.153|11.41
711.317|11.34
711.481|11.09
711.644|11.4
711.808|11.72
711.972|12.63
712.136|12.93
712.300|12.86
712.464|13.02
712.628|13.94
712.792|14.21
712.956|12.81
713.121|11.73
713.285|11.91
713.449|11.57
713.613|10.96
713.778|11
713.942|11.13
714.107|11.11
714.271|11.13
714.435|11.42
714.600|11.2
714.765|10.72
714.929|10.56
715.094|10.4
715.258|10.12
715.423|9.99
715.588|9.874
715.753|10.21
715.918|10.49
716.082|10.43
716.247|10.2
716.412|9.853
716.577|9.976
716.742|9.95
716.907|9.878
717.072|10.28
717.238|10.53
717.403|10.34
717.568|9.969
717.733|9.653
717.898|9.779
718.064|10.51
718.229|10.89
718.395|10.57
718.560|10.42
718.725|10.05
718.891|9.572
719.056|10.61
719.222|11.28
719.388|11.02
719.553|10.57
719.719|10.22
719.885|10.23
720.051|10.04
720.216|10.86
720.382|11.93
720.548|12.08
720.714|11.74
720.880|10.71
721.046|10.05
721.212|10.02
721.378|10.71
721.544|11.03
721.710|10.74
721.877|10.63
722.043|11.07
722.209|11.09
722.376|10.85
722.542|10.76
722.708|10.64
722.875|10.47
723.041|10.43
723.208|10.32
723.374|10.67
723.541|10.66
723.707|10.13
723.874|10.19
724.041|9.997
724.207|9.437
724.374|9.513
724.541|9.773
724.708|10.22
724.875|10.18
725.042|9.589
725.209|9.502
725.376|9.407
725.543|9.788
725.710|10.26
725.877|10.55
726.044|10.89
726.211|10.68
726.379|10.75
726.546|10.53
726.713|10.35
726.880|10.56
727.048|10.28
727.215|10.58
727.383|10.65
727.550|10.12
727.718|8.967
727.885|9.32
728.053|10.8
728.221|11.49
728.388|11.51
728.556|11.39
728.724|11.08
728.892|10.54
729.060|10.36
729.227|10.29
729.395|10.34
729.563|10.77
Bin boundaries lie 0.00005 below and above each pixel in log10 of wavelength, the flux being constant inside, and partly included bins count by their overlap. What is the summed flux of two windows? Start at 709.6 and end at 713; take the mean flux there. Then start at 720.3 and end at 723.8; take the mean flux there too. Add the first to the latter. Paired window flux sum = 22.4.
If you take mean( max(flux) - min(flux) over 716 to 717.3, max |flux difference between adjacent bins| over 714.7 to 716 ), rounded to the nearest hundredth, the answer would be 0.51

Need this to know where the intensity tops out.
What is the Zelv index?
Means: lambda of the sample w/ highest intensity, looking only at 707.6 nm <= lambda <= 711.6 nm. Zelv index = 711.153 nm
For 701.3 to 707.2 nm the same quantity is 702.365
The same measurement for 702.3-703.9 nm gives 702.365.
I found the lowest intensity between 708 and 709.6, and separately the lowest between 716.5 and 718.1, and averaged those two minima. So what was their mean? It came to 9.4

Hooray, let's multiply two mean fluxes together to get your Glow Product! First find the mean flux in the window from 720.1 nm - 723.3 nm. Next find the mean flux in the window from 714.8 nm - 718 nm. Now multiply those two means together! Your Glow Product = 110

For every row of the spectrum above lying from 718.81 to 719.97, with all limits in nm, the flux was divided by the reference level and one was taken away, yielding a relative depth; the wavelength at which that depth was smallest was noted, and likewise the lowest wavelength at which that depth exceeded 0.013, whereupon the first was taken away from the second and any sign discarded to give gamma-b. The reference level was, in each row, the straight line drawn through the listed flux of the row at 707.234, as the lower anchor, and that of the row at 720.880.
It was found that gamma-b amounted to 0.33 nm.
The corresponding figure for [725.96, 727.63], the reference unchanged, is 1.51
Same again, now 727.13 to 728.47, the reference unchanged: 0.50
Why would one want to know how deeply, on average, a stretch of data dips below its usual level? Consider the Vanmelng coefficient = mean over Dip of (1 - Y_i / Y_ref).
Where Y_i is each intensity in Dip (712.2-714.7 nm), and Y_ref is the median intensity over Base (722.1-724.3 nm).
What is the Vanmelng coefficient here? -0.146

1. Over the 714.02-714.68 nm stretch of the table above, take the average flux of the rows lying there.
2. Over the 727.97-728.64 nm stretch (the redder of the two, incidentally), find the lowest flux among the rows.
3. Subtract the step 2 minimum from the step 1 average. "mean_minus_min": 0.41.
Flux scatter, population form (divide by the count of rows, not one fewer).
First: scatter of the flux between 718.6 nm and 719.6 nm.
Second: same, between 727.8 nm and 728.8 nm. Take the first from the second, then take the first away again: -0.4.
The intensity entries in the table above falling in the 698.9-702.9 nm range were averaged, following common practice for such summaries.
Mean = 10.4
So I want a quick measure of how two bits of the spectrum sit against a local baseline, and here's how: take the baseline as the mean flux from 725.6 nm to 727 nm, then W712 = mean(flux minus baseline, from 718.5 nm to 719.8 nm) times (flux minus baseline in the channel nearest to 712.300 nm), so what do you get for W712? -0.2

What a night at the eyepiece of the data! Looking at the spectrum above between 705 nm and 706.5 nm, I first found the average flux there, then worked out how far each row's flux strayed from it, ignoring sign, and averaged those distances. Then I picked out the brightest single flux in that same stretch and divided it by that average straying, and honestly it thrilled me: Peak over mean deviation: 41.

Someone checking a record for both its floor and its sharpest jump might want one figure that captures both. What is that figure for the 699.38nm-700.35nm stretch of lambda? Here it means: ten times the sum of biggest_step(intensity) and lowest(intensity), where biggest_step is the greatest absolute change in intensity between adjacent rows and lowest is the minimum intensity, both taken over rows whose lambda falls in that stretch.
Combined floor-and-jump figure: 102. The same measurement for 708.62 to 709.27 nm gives 107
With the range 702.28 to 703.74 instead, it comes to 107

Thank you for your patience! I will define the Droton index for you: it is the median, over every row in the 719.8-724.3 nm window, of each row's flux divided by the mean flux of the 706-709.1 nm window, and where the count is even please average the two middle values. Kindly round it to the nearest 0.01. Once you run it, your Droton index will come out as 1.07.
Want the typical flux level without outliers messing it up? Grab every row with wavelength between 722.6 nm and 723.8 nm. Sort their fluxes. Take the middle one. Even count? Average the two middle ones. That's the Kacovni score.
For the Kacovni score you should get 10.47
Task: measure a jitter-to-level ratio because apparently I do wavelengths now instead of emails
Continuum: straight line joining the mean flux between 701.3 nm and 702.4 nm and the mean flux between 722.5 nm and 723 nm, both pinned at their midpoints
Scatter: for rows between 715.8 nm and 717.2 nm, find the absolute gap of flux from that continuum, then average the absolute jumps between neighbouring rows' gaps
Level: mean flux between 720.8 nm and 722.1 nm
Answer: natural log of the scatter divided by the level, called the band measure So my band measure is -4.08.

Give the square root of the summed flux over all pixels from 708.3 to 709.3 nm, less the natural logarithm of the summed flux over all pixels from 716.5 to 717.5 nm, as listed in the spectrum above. 3.69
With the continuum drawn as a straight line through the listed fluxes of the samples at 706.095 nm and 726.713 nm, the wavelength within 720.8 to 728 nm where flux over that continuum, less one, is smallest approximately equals 727.718 nm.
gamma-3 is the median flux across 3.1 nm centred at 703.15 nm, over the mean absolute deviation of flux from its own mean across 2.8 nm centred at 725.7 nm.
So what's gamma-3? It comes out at 26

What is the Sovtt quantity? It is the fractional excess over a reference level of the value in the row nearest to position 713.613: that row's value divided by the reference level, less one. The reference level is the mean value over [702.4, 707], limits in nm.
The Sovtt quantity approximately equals 0.08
